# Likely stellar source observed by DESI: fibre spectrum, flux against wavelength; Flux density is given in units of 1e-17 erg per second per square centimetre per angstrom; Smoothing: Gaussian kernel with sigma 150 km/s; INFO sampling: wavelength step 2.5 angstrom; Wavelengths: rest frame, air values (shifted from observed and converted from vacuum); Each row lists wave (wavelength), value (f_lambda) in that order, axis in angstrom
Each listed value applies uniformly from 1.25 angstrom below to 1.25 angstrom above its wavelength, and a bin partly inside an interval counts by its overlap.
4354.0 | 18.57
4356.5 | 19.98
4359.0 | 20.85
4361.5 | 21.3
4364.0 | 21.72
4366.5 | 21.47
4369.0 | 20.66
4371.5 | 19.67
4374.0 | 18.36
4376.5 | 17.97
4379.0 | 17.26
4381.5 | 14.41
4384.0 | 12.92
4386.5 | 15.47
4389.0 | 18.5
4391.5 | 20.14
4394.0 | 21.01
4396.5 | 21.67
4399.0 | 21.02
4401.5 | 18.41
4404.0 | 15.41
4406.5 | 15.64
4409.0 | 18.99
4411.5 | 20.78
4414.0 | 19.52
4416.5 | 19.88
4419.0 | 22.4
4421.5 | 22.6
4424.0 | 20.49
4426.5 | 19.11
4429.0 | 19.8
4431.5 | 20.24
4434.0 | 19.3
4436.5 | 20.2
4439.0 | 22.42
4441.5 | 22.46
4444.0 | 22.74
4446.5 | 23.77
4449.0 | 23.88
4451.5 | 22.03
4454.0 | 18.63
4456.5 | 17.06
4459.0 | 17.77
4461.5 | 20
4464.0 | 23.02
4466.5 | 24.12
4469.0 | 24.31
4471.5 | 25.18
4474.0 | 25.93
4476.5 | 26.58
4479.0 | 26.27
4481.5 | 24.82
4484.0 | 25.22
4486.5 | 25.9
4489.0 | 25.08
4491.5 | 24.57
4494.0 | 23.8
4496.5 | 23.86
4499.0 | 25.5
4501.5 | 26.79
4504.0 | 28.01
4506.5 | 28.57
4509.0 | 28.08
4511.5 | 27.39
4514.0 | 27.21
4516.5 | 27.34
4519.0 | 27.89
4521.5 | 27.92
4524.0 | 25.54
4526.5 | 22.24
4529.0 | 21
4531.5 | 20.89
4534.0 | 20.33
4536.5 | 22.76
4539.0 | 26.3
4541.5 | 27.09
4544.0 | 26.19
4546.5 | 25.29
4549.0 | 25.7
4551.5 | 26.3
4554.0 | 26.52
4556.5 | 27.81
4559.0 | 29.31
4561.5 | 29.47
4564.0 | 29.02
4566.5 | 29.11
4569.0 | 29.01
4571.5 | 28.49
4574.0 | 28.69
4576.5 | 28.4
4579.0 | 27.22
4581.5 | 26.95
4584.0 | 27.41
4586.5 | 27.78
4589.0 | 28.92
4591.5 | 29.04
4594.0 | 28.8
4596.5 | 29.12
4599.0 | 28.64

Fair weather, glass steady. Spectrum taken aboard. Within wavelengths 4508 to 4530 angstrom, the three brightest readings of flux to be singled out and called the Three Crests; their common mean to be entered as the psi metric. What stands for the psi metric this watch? 28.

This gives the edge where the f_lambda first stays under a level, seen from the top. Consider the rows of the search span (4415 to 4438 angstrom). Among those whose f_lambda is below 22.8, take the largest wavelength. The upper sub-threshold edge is 4436.5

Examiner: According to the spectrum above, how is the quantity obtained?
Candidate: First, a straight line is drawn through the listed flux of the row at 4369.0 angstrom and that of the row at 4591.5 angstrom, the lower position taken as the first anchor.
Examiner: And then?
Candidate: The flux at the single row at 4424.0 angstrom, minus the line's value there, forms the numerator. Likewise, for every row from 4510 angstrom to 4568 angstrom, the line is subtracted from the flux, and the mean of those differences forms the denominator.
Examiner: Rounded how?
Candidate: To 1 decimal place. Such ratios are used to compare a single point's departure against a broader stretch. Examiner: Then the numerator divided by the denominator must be 2.2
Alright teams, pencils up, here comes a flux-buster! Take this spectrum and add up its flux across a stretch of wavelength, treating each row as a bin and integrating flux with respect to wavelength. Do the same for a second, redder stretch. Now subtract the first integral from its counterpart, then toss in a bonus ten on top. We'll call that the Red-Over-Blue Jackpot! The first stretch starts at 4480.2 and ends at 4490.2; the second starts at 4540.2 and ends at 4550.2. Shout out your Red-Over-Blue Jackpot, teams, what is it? 18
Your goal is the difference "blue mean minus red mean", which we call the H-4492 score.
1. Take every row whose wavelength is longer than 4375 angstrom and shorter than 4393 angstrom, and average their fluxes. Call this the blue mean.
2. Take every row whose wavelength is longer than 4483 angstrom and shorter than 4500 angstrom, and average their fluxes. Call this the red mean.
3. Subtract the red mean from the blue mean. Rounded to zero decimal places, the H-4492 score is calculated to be -8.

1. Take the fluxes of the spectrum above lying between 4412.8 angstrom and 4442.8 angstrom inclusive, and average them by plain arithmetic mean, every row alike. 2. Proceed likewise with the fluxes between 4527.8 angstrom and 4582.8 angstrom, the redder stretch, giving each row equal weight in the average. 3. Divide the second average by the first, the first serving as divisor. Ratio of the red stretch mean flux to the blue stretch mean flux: 1.3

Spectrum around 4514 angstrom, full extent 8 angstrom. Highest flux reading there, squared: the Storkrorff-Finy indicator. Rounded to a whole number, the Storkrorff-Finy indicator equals 750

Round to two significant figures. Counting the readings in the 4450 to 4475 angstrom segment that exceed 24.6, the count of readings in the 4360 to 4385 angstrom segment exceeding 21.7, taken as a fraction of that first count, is 0.50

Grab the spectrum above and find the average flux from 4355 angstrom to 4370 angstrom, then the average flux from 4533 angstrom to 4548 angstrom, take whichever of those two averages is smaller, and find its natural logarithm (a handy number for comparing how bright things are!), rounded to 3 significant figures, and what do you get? 3.04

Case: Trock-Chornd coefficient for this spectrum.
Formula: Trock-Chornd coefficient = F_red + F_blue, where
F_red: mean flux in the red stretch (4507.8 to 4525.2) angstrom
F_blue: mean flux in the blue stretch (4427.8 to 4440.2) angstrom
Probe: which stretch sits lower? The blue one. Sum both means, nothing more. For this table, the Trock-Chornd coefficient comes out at 48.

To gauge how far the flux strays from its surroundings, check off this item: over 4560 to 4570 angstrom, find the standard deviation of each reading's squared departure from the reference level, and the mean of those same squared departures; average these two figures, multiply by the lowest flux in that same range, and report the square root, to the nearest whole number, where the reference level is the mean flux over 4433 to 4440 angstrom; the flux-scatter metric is 33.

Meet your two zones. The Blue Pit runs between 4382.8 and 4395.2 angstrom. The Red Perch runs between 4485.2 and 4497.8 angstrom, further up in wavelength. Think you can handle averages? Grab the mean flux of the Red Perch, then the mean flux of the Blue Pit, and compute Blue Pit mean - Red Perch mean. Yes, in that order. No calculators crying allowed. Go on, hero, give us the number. -7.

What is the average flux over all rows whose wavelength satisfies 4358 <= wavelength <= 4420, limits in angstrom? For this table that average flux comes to 19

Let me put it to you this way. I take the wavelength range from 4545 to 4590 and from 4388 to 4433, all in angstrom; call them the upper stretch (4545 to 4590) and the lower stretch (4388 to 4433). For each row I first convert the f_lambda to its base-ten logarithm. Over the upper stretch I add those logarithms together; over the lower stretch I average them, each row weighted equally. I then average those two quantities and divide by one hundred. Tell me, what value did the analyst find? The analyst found 0.136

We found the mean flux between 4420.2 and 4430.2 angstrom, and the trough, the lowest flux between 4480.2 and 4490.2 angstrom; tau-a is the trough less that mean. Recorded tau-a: 4.3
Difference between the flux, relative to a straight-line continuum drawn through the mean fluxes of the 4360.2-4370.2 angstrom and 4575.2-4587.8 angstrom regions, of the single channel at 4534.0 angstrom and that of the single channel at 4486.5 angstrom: -0.27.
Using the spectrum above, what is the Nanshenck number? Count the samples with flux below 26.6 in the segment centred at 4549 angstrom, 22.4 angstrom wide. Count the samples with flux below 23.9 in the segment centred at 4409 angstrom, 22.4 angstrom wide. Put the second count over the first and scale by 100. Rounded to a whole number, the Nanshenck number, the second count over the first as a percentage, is 150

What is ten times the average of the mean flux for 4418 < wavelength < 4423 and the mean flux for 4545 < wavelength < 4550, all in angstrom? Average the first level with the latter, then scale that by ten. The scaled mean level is 240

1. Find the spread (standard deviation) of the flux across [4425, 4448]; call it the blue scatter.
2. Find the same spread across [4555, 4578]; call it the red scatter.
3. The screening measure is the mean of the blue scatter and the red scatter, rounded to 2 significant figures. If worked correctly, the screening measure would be 1.1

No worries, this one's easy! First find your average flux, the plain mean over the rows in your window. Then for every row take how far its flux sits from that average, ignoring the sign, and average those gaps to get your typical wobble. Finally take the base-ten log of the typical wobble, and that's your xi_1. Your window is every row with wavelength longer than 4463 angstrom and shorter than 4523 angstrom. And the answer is 0.13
